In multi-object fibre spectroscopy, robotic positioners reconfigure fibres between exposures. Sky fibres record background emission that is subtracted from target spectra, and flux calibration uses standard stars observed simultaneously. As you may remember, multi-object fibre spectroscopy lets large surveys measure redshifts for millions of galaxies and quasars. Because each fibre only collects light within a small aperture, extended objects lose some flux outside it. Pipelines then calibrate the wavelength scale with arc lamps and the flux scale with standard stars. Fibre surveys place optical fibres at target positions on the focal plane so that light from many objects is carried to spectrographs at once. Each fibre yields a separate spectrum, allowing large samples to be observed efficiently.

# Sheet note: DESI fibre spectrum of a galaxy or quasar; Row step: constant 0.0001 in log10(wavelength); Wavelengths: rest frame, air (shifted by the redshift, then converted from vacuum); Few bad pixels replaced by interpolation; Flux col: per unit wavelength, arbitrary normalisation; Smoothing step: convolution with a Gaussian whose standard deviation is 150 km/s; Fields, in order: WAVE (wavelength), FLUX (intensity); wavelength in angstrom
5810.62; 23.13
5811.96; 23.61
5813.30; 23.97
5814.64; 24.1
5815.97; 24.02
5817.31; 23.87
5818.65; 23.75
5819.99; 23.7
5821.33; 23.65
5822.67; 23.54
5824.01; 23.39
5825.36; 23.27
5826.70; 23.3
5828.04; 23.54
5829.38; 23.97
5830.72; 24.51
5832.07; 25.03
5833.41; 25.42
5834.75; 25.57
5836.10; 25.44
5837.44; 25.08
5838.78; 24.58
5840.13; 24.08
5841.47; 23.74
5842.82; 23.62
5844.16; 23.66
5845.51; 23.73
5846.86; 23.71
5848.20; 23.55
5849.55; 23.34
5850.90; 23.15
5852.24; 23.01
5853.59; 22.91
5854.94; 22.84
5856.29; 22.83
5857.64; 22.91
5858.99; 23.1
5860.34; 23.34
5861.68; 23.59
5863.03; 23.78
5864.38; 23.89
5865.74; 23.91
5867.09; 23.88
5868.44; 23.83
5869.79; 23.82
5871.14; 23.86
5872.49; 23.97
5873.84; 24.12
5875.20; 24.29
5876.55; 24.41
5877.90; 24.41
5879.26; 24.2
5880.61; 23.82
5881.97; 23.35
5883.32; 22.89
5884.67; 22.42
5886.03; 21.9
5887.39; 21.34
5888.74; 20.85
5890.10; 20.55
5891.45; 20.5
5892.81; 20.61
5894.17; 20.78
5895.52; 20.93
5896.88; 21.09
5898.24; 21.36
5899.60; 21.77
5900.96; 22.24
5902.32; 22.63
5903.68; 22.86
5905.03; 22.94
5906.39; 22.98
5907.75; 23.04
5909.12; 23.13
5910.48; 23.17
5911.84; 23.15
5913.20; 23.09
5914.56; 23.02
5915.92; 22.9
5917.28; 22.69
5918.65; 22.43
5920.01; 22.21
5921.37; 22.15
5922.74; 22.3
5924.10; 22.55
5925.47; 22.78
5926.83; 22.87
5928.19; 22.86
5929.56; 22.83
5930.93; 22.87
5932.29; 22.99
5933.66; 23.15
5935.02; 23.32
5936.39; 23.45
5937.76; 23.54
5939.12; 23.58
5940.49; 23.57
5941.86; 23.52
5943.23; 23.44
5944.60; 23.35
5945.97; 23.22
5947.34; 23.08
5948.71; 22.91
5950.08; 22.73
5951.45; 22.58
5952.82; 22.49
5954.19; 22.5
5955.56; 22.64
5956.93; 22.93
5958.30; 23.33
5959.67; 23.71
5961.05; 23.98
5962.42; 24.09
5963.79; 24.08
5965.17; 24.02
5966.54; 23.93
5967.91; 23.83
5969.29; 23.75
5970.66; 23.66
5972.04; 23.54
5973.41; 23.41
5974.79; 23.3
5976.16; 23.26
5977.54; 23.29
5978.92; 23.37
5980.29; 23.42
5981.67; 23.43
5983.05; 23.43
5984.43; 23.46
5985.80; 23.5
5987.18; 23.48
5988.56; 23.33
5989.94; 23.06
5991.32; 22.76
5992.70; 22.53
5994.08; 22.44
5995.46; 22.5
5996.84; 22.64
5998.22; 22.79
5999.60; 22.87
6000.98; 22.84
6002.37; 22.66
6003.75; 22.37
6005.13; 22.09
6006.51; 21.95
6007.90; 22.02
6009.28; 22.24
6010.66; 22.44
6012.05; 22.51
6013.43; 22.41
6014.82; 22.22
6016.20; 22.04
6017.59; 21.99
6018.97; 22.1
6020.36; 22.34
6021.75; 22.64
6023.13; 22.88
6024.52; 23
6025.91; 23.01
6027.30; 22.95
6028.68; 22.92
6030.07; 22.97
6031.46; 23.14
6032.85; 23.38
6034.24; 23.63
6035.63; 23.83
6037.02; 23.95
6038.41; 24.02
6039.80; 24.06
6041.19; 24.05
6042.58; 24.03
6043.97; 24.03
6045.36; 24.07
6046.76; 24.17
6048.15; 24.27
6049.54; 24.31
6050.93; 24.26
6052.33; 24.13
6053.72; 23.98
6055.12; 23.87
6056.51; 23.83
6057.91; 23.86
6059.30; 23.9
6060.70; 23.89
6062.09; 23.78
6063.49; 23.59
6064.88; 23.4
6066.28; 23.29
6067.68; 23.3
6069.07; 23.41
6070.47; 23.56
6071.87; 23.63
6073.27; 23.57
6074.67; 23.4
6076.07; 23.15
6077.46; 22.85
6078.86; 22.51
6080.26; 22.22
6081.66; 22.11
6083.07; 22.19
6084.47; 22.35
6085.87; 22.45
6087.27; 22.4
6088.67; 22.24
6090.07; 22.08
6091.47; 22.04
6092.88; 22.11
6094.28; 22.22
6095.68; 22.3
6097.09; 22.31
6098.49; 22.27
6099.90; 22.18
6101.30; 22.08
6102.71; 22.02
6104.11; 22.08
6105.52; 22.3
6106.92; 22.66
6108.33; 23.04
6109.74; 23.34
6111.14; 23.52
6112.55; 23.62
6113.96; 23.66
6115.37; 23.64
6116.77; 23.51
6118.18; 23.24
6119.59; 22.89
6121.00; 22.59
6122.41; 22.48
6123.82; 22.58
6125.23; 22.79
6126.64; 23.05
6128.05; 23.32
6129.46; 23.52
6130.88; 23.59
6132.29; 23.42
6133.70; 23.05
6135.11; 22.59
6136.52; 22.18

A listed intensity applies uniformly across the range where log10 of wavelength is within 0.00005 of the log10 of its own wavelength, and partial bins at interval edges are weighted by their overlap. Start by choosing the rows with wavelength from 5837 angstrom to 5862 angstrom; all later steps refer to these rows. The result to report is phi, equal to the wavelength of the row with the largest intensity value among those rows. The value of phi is 5837.44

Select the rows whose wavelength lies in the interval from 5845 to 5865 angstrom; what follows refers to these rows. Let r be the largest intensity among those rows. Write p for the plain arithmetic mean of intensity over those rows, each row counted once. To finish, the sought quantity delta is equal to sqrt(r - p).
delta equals 0.76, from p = 23.3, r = 23.89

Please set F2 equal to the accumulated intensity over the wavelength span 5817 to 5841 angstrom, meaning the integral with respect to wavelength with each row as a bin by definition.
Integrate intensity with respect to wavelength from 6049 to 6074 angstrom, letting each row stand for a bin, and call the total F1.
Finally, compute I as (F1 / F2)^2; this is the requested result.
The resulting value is 1.04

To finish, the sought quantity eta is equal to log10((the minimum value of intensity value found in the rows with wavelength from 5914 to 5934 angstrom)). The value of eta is 1.35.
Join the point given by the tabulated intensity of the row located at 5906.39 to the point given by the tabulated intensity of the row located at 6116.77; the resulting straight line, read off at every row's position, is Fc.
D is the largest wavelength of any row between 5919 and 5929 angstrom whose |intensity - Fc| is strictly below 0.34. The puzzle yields 5928.19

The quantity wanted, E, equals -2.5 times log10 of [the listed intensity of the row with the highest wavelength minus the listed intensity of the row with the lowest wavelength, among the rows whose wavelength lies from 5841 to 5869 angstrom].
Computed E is 2.6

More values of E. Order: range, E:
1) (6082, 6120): 0.4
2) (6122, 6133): 0.1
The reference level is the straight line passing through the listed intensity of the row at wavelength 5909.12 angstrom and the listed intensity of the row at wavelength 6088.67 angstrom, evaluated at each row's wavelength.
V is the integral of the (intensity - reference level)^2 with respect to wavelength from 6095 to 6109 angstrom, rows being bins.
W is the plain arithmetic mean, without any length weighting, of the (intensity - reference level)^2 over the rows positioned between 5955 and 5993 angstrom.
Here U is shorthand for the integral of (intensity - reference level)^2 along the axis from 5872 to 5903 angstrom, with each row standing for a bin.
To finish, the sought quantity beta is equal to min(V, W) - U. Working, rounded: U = 82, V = 2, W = 0.56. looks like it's -82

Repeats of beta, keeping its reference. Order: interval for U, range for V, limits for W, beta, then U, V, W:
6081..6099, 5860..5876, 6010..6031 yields 0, 0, 6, 0.15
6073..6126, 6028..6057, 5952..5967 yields -28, 29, 61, 0.73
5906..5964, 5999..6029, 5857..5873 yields -14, 14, 5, 0.22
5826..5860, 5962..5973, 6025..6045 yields -27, 28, 11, 1.37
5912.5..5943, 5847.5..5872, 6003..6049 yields -6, 7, 5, 0.94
